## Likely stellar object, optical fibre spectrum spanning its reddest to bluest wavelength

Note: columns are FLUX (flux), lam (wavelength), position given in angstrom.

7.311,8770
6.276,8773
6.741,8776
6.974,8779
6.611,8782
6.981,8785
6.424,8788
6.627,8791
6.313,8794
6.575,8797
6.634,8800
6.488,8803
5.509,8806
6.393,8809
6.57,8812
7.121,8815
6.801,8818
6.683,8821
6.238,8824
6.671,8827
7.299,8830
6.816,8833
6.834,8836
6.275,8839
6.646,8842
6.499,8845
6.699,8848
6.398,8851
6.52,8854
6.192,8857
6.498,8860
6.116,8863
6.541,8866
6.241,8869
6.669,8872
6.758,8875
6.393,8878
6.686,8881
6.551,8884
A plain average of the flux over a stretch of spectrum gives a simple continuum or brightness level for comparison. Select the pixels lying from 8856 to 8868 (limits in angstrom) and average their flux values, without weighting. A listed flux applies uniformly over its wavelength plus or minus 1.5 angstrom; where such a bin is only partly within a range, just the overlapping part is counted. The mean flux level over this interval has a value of 6.34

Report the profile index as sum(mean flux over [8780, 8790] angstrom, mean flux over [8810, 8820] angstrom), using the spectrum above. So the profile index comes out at 13.5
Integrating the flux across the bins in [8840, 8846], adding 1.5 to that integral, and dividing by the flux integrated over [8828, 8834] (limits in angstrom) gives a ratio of 0.97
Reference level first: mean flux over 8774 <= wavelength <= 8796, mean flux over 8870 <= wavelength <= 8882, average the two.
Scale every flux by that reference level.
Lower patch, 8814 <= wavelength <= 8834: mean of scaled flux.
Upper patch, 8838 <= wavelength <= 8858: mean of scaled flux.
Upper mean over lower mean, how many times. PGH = 0.95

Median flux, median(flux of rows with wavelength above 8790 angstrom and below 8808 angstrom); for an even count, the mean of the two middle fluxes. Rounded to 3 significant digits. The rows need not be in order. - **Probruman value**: 6.53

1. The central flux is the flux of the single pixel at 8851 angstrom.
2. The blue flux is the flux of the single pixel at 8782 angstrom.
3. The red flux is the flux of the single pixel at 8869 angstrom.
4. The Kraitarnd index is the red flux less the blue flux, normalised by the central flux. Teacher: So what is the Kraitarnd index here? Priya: -0.058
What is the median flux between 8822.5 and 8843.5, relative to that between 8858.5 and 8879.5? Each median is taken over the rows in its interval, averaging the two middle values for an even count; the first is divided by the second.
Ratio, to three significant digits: 1.03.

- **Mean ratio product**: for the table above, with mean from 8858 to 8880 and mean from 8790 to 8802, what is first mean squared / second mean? 6.4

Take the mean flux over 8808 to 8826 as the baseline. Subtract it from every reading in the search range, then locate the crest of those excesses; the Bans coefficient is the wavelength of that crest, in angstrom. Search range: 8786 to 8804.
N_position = 8800 angstrom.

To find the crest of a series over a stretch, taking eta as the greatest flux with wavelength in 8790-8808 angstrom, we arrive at 6.634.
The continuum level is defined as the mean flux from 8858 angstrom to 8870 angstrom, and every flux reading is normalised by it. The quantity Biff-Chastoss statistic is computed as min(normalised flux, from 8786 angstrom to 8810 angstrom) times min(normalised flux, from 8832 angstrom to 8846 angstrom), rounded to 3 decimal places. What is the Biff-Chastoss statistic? 0.858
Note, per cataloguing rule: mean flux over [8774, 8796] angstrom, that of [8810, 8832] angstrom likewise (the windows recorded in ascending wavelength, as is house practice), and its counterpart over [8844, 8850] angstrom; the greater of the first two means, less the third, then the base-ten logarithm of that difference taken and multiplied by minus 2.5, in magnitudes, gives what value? 1.9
